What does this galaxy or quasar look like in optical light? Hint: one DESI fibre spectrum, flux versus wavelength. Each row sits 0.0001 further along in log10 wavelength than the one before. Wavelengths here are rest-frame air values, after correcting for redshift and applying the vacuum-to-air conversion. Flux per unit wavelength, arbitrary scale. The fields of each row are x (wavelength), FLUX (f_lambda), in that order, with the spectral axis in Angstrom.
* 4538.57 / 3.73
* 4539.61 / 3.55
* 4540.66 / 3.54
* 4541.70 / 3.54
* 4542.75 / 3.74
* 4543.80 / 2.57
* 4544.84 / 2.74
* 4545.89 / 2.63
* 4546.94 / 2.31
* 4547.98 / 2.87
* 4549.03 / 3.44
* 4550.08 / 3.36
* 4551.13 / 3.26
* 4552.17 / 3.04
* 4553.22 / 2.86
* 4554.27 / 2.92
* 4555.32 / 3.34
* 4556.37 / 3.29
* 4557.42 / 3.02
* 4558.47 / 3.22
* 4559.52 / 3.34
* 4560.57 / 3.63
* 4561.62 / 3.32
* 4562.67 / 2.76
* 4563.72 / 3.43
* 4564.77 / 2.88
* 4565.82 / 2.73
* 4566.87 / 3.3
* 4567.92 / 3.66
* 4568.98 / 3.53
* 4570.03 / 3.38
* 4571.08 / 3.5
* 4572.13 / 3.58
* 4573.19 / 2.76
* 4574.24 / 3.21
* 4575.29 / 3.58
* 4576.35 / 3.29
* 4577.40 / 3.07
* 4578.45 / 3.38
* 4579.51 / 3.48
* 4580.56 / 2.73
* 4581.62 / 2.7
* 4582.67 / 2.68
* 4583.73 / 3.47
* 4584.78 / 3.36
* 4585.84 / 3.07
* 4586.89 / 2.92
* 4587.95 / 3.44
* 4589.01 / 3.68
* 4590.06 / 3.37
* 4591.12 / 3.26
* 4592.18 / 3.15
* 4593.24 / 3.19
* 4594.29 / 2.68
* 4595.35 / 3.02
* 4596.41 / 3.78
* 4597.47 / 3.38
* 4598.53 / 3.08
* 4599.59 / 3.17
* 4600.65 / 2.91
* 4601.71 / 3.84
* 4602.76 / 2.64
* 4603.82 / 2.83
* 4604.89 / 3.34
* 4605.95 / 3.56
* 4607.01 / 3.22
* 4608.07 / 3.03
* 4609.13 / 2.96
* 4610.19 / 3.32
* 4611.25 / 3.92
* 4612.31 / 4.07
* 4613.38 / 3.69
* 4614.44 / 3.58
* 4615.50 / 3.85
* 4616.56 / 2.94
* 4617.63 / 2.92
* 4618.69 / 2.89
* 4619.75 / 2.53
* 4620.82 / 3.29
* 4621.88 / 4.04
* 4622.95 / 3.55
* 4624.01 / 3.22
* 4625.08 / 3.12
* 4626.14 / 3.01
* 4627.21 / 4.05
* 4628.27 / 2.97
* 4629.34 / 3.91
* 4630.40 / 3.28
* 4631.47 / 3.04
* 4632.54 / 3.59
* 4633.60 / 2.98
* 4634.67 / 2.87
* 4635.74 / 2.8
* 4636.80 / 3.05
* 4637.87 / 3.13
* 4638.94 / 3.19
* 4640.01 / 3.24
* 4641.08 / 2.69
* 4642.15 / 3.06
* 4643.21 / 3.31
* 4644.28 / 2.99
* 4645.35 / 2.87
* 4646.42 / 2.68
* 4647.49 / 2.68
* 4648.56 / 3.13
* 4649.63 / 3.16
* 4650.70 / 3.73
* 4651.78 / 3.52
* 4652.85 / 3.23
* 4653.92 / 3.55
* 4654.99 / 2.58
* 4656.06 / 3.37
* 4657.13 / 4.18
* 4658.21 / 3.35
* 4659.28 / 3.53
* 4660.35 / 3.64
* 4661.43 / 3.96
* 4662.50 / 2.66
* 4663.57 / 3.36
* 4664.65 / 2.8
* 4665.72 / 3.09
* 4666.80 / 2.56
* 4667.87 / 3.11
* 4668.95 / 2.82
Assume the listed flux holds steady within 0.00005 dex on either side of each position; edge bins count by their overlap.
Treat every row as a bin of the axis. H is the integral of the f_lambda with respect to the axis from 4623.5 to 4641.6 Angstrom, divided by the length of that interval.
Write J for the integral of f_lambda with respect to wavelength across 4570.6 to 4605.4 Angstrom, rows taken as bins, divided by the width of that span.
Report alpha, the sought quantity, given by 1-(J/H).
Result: 0.00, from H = 3.18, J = 3.20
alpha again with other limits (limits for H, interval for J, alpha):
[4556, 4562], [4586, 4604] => 0.03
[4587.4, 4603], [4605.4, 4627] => -0.03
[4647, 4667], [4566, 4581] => -0.01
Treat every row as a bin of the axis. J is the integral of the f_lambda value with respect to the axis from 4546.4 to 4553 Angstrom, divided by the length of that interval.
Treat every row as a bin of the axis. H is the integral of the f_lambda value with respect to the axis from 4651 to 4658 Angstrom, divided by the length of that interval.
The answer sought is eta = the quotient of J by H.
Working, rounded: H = 3.41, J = 3.04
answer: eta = 0.89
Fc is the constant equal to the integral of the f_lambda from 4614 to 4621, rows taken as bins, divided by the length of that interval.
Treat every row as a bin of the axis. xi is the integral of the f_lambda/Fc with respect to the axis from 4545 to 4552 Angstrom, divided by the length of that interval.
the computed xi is 0.95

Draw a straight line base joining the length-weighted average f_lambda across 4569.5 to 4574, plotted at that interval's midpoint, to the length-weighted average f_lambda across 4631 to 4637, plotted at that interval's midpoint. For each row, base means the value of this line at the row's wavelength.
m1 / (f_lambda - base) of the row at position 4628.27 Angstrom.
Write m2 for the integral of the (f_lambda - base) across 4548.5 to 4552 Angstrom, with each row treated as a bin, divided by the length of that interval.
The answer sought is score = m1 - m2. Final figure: 0.0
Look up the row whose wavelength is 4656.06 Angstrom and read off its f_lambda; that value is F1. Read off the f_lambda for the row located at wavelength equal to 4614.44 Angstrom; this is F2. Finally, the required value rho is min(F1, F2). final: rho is 3.4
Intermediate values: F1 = 3.37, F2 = 3.58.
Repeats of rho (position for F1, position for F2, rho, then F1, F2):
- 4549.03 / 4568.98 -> 3.4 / 3.44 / 3.53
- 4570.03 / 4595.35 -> 3.0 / 3.38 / 3.02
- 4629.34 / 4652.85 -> 3.2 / 3.91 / 3.23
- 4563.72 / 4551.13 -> 3.3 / 3.43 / 3.26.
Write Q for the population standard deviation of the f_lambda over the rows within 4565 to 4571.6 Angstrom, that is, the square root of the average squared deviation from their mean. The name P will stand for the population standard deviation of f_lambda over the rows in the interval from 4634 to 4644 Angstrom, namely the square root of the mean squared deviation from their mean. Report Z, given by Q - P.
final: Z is 0.10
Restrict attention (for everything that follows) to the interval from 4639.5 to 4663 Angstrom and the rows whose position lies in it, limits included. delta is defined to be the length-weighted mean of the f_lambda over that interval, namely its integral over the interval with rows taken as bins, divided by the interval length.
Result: 3.234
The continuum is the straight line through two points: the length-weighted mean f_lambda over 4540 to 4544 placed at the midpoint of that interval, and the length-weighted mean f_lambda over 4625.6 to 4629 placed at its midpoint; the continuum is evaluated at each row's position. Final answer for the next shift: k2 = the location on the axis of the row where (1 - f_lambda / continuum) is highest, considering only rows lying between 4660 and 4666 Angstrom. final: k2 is 4662.50 Angstrom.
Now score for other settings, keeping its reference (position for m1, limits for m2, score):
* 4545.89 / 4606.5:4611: -0.8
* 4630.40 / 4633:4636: 0.4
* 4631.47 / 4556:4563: 0.1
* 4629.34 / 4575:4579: 0.8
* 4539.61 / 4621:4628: -0.3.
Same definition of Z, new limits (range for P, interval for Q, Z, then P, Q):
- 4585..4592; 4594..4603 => 0.16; 0.25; 0.41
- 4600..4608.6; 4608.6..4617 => 0.03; 0.37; 0.40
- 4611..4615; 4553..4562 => 0.04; 0.19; 0.23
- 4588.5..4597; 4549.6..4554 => -0.14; 0.33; 0.19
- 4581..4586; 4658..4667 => 0.12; 0.33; 0.45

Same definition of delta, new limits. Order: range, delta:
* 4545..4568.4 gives 3.112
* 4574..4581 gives 3.258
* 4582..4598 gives 3.225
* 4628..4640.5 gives 3.174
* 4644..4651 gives 3.013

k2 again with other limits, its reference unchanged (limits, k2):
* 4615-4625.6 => 4619.75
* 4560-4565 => 4562.67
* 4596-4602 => 4600.65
